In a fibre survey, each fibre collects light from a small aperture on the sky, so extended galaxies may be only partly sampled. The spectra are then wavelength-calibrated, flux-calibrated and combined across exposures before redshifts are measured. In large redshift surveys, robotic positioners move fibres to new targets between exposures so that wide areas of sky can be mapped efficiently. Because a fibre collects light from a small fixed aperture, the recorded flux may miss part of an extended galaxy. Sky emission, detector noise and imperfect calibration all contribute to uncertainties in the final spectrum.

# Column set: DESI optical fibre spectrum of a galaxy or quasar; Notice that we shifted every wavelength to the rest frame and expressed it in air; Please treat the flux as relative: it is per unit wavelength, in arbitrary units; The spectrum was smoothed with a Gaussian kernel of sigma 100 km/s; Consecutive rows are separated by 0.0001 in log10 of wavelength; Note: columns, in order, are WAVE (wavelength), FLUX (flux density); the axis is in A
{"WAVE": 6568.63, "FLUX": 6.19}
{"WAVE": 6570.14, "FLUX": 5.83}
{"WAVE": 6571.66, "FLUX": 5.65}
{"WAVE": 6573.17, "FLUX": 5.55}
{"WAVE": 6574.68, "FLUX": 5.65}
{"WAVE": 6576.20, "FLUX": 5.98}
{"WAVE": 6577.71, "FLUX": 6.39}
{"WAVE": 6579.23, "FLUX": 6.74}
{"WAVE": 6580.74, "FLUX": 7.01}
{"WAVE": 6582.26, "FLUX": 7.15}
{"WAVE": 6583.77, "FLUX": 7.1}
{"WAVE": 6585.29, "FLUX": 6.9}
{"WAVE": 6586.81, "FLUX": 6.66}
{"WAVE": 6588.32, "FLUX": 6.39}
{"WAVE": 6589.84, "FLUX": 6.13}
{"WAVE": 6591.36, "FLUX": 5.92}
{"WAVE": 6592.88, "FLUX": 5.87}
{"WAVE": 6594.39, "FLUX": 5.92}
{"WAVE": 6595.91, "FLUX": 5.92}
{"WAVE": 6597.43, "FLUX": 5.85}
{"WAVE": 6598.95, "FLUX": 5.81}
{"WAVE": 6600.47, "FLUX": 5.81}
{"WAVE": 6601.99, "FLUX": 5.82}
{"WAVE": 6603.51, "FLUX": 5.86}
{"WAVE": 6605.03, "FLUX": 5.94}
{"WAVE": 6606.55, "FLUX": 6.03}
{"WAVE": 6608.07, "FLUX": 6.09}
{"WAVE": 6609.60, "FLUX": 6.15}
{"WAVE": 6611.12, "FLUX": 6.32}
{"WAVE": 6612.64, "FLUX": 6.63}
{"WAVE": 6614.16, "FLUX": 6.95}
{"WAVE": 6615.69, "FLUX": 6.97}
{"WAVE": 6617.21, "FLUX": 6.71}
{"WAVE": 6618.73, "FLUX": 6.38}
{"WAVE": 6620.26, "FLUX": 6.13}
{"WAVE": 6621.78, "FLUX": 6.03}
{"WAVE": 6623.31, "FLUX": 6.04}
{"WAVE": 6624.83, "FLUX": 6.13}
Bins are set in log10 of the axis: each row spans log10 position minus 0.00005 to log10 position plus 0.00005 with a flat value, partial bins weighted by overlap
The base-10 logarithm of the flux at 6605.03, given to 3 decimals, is 0.774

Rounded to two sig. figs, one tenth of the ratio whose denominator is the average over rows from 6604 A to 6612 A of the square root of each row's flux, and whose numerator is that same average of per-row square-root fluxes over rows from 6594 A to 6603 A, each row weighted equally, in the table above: 0.098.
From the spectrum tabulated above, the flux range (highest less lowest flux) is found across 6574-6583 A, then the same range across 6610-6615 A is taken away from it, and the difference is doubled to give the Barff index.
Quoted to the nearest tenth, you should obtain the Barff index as 1.7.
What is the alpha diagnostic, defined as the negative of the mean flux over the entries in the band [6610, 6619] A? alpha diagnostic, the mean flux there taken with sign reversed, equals -6.7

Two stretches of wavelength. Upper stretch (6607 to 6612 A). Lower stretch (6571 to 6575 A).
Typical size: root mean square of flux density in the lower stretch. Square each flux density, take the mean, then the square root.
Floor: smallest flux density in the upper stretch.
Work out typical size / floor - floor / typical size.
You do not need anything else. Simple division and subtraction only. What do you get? -0.16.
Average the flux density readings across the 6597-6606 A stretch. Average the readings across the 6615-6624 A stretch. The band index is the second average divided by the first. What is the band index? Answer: 1.09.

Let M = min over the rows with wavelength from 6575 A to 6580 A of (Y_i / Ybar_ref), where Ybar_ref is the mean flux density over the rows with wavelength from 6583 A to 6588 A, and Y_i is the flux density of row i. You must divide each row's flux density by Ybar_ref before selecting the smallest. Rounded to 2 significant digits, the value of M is 0.87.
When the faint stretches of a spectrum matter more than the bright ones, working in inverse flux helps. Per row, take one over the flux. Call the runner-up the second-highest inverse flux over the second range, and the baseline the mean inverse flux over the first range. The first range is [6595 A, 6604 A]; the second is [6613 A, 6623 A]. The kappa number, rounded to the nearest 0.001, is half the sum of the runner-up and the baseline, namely 0.167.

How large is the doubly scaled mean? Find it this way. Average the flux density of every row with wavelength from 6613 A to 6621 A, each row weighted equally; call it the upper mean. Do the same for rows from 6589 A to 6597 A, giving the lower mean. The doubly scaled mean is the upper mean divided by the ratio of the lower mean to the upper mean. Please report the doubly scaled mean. 7.38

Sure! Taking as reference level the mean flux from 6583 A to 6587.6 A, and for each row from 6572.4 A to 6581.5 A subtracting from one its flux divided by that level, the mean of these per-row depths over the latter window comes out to 0.10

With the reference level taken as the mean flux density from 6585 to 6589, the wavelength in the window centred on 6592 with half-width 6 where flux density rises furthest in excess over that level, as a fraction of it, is 6586.81 A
